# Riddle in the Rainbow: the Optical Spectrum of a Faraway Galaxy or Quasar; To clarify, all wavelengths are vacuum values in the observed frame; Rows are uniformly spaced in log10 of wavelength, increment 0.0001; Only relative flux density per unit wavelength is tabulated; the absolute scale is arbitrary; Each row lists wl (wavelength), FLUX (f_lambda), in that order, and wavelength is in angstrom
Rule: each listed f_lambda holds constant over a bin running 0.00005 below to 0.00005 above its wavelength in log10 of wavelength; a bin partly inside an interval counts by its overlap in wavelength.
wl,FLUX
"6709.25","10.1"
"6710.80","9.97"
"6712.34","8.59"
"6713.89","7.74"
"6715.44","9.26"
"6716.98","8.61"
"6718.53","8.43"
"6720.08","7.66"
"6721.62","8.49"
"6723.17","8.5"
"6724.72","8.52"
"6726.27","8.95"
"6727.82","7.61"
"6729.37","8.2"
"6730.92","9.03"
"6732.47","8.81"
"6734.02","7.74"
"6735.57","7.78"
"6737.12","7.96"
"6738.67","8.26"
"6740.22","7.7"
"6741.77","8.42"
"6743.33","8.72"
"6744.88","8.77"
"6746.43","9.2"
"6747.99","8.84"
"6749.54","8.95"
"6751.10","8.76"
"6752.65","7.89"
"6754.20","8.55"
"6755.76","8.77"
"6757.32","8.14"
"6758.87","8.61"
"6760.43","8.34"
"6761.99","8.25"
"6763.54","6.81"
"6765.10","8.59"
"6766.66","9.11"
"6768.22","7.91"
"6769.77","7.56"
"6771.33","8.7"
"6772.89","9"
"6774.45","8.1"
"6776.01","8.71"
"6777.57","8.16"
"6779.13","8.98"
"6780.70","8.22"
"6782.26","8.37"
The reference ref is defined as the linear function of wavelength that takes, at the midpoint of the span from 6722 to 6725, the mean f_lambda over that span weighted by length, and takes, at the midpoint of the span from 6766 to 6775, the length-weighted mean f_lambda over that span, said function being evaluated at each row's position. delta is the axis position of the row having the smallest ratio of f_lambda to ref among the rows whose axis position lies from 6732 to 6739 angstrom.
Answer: 6734.02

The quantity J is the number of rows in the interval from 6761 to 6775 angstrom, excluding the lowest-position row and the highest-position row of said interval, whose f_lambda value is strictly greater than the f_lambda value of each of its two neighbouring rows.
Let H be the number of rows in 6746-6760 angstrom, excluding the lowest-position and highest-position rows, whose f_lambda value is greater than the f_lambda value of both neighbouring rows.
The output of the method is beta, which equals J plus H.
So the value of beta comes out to 4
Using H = 2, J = 2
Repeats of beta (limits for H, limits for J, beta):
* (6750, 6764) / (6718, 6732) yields 3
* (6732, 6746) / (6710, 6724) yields 2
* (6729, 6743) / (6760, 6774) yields 3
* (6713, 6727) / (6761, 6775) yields 3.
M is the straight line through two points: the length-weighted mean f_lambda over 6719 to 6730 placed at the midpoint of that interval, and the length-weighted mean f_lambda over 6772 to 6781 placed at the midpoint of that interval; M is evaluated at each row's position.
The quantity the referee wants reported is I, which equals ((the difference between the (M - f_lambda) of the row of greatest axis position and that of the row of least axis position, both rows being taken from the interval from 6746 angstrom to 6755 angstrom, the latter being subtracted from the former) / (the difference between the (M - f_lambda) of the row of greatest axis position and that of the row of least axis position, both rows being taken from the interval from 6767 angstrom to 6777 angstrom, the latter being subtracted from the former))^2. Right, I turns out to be 1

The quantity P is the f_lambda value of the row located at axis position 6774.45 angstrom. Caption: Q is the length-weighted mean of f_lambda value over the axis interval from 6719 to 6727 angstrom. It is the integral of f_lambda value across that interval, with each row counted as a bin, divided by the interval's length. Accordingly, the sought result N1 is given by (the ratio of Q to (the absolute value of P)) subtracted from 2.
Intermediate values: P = 8.1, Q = 8.42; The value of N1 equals 0.96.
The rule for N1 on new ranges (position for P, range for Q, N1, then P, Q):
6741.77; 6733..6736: 1.07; 8.42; 7.85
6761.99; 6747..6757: 0.96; 8.25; 8.61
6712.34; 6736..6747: 1.02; 8.59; 8.40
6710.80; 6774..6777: 1.16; 9.97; 8.42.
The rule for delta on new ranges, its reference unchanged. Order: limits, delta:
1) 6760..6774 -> 6763.54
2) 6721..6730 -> 6727.82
